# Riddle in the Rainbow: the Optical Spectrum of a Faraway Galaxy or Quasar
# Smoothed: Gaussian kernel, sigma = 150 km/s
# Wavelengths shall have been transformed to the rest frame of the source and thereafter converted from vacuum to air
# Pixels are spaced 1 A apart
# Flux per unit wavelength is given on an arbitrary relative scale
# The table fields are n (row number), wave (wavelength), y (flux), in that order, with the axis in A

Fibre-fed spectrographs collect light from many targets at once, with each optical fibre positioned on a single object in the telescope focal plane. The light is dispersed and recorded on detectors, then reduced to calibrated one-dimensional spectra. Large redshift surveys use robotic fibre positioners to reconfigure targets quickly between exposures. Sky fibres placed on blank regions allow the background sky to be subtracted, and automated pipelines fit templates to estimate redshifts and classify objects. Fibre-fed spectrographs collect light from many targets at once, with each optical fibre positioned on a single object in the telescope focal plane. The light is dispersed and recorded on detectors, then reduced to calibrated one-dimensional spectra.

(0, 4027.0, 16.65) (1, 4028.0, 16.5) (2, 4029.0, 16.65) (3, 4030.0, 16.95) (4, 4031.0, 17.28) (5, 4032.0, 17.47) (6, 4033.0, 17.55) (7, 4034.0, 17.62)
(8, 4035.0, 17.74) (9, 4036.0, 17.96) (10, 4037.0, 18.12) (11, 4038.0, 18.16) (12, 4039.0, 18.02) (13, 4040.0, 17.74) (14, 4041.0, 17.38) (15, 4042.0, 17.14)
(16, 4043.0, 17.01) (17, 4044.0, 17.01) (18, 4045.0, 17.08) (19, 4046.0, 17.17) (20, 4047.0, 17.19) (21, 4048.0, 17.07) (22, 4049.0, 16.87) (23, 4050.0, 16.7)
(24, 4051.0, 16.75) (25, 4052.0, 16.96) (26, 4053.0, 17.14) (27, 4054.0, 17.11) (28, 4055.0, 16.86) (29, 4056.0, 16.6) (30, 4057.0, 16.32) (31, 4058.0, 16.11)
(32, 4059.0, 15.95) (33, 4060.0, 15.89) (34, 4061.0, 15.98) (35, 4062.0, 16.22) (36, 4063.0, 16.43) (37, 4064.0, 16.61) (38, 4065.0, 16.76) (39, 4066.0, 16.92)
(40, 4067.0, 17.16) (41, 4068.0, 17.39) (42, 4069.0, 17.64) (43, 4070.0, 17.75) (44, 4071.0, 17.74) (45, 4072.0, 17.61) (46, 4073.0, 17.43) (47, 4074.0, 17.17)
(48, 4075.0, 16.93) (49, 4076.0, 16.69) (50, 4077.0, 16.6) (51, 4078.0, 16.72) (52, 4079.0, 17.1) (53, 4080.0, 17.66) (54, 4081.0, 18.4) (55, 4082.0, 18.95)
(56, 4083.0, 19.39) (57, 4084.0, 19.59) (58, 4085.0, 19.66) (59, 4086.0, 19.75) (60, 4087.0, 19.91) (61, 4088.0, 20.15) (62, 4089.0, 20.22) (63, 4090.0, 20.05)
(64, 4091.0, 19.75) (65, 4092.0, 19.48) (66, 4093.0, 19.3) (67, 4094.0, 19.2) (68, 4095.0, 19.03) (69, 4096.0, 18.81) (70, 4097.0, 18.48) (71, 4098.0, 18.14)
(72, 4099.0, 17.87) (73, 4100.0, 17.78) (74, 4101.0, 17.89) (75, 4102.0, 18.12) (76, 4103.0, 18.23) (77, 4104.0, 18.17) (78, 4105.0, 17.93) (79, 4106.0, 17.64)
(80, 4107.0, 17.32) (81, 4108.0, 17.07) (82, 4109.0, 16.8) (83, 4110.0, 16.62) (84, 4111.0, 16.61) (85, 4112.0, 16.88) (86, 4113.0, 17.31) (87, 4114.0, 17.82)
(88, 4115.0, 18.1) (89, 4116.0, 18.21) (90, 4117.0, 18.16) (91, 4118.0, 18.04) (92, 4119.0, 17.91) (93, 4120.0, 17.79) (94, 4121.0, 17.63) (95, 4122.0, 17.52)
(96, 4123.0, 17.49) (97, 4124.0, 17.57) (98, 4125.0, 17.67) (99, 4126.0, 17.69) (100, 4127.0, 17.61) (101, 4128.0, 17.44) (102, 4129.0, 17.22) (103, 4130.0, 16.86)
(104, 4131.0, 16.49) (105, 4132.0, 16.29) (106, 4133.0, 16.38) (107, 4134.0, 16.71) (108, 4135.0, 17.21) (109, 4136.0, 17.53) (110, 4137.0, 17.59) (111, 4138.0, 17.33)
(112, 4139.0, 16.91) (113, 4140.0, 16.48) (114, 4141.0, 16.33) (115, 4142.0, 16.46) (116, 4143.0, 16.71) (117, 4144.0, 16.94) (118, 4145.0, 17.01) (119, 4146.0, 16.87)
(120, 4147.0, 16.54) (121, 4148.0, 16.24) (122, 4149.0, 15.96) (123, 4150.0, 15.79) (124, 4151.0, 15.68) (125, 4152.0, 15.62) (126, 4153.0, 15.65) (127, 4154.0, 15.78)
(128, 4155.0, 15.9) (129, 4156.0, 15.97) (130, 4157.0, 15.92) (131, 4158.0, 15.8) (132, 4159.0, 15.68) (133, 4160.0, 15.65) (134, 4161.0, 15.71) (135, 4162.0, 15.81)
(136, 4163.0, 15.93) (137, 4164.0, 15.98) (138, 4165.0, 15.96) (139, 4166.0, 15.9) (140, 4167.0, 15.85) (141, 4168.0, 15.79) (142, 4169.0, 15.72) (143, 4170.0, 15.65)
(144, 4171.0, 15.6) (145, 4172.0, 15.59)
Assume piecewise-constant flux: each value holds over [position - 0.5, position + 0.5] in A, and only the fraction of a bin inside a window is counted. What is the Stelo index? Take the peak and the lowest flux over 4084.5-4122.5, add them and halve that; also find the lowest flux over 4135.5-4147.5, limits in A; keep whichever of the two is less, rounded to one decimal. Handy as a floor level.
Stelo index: 16.3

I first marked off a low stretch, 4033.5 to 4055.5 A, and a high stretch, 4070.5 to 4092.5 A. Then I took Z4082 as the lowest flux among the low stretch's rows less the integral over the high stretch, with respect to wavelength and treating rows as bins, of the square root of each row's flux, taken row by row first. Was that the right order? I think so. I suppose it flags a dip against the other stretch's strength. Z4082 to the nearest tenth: -77.9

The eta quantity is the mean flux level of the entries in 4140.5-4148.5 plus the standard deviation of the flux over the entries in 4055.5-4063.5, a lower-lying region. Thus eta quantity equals 16.9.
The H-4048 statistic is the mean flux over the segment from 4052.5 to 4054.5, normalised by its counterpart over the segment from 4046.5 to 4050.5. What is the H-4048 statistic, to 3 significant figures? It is 1.01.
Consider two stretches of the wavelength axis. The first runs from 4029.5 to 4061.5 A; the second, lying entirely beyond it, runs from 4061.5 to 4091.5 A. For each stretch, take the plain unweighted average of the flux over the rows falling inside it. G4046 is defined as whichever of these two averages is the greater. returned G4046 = 18.0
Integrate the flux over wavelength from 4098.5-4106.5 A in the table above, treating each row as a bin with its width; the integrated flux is 144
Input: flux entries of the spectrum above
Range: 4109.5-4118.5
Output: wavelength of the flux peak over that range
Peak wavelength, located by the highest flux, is 4116.0 A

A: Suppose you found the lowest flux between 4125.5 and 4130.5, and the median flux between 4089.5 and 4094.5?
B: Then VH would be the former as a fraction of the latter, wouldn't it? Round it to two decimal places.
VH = 0.87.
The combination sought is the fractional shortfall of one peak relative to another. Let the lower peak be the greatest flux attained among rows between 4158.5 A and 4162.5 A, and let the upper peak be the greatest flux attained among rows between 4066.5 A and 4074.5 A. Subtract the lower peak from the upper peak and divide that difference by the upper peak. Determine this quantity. 0.109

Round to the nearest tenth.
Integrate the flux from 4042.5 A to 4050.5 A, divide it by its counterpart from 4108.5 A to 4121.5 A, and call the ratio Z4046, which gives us 0.6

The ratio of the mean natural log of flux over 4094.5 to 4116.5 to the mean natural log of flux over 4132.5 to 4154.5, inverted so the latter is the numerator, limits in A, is 0.975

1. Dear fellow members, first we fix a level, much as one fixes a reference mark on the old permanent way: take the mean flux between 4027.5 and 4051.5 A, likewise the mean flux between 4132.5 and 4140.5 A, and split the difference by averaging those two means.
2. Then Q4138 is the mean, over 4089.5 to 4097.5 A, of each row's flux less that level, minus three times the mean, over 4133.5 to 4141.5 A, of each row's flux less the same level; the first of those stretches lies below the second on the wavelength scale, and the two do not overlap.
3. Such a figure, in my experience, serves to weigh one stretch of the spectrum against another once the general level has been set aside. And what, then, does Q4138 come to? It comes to 2.5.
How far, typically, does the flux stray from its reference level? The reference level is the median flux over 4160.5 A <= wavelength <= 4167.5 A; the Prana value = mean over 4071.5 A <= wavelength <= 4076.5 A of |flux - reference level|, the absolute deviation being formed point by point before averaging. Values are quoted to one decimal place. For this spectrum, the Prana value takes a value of 1.3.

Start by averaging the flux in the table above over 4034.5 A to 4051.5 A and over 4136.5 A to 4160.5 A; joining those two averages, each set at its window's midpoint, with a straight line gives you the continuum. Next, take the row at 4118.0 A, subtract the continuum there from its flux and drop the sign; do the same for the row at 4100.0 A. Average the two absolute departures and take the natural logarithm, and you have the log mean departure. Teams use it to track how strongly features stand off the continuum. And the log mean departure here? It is 0.20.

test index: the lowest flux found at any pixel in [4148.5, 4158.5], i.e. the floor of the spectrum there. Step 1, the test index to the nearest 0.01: 15.62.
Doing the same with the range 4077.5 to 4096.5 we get 16.72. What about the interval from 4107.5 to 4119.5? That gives 16.61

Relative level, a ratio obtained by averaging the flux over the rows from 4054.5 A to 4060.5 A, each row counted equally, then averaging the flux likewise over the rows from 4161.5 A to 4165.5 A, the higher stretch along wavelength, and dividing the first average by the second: 1.02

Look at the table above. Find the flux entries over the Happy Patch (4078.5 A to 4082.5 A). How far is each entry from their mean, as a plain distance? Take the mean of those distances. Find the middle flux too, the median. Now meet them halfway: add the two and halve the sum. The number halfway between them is 9.34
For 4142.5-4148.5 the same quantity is 8.51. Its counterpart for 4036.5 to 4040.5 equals 9.10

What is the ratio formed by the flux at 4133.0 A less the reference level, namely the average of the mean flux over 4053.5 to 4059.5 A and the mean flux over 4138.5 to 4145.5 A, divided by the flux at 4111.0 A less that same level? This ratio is -11.5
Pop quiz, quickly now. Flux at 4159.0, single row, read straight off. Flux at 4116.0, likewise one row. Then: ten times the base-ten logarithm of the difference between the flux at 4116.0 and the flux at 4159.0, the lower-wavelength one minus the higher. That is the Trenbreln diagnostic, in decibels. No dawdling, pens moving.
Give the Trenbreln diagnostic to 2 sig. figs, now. 4.0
